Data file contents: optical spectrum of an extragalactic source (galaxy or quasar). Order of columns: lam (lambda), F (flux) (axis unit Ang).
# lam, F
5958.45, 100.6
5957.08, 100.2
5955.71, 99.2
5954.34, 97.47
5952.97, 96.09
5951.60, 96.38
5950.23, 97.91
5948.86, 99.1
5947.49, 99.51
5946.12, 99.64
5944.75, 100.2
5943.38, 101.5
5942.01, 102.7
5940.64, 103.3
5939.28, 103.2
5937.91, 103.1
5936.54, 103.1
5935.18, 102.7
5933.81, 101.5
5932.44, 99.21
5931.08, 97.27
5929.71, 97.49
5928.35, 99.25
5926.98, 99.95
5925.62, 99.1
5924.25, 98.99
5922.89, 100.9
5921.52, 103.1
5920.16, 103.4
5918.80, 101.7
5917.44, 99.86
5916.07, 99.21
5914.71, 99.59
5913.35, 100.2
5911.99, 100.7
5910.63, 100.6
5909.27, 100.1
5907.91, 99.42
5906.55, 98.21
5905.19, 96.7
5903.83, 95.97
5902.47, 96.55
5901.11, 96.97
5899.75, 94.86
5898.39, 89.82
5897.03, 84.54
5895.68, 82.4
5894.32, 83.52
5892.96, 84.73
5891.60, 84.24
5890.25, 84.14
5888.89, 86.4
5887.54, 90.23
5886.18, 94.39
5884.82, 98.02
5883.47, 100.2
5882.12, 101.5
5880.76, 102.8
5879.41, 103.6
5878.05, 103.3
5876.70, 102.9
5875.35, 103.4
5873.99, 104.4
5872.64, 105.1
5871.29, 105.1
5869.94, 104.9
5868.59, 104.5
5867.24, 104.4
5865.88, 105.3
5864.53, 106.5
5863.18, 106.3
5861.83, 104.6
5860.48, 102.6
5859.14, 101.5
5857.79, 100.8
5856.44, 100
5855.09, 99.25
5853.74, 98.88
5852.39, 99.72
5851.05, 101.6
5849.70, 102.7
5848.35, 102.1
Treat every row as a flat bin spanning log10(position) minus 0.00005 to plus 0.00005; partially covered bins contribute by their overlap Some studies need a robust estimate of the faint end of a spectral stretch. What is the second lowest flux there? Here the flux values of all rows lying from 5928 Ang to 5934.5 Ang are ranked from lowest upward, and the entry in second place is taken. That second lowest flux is 97.49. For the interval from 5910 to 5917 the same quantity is 99.59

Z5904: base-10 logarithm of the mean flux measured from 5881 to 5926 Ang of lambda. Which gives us 1.98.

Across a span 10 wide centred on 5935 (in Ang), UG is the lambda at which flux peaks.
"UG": 5939.28 Ang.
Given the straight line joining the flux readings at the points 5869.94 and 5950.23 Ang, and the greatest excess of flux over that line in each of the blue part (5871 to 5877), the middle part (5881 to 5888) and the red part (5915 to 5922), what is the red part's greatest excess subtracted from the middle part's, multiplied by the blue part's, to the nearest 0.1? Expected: -2.3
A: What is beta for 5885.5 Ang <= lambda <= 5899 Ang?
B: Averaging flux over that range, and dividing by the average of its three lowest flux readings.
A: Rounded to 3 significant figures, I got 1.04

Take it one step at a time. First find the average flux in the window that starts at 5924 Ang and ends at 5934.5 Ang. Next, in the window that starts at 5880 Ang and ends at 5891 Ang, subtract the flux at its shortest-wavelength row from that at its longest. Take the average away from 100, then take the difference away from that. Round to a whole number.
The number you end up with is 20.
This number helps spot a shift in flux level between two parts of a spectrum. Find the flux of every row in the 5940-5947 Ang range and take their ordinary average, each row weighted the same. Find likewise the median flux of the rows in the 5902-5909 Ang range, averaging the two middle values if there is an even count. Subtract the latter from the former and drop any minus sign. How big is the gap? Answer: 5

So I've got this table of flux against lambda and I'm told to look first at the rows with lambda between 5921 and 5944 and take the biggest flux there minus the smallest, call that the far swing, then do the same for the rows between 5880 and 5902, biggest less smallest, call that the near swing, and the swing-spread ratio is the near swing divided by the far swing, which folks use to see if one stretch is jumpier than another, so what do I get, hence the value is 3.4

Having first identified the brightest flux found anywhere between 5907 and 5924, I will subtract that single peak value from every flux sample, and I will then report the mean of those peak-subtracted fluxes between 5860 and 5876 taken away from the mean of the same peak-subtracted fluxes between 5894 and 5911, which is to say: -11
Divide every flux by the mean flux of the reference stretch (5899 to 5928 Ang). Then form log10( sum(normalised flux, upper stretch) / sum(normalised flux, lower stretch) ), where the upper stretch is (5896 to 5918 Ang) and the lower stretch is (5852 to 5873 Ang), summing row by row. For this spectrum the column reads -0.026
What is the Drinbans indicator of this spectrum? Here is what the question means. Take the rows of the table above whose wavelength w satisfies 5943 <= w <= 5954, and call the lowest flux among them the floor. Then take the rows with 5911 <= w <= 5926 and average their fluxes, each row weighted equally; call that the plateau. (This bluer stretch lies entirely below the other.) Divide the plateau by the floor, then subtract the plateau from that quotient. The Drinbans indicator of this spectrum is -99.6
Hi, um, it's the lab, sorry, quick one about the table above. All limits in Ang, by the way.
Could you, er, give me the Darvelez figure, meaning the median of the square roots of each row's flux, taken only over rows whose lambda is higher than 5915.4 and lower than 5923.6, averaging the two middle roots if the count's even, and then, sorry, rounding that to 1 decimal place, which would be 10.1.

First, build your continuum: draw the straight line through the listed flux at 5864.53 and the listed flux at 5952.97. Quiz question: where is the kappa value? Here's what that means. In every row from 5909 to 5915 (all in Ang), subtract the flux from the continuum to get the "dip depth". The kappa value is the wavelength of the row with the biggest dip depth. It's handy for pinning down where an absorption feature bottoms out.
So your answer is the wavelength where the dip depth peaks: 5909.27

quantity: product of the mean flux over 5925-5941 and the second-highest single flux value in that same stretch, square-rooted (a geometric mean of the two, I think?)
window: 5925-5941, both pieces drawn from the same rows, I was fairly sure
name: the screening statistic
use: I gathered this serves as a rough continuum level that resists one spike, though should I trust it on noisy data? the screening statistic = 102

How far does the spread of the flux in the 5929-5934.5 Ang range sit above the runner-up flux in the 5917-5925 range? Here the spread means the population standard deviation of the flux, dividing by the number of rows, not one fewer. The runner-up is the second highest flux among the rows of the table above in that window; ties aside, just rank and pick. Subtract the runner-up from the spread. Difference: -101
